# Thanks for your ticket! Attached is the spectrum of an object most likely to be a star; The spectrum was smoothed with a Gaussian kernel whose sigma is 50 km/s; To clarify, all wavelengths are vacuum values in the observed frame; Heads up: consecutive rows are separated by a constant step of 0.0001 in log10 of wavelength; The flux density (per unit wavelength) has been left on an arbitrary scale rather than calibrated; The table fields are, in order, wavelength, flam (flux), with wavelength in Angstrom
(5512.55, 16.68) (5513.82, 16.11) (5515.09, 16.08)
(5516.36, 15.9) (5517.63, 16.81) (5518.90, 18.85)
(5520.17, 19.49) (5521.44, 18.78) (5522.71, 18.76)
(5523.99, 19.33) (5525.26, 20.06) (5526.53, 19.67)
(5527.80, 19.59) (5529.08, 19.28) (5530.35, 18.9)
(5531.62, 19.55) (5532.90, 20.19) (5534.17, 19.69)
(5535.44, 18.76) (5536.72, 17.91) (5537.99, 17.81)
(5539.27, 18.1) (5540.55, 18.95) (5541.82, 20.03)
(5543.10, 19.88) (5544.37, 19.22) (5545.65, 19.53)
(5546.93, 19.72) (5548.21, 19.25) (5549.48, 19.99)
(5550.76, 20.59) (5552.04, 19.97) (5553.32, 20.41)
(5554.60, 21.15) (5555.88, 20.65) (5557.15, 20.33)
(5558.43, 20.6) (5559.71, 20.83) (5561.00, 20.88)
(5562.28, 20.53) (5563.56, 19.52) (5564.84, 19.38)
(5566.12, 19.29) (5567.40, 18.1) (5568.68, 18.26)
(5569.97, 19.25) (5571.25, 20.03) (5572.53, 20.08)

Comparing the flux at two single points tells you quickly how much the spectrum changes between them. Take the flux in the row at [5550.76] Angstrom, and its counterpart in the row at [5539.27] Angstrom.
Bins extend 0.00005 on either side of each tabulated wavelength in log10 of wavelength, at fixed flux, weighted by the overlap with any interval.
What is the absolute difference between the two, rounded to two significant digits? 2.5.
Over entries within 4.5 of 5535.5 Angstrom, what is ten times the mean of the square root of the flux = 43.4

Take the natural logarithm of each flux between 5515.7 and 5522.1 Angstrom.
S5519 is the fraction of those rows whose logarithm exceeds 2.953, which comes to 0.20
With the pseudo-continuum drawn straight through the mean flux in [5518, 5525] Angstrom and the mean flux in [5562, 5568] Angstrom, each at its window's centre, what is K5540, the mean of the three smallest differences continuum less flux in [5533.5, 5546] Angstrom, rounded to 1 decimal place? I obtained -0.7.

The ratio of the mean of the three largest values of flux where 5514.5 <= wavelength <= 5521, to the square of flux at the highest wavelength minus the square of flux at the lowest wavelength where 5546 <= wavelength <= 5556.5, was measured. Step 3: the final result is 0.5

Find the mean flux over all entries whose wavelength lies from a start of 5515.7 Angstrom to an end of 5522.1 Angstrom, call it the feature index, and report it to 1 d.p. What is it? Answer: 18.0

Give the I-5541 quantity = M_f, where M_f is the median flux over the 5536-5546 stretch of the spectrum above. 19.1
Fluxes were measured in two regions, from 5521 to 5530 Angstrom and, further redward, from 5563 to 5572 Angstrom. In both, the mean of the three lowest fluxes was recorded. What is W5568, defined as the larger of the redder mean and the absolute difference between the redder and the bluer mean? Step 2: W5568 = 18.5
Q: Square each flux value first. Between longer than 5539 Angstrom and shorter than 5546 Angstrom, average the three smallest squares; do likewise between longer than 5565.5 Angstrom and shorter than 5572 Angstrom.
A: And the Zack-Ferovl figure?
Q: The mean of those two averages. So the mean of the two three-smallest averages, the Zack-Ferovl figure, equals 348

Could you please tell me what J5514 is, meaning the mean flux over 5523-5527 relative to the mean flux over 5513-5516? 1.22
